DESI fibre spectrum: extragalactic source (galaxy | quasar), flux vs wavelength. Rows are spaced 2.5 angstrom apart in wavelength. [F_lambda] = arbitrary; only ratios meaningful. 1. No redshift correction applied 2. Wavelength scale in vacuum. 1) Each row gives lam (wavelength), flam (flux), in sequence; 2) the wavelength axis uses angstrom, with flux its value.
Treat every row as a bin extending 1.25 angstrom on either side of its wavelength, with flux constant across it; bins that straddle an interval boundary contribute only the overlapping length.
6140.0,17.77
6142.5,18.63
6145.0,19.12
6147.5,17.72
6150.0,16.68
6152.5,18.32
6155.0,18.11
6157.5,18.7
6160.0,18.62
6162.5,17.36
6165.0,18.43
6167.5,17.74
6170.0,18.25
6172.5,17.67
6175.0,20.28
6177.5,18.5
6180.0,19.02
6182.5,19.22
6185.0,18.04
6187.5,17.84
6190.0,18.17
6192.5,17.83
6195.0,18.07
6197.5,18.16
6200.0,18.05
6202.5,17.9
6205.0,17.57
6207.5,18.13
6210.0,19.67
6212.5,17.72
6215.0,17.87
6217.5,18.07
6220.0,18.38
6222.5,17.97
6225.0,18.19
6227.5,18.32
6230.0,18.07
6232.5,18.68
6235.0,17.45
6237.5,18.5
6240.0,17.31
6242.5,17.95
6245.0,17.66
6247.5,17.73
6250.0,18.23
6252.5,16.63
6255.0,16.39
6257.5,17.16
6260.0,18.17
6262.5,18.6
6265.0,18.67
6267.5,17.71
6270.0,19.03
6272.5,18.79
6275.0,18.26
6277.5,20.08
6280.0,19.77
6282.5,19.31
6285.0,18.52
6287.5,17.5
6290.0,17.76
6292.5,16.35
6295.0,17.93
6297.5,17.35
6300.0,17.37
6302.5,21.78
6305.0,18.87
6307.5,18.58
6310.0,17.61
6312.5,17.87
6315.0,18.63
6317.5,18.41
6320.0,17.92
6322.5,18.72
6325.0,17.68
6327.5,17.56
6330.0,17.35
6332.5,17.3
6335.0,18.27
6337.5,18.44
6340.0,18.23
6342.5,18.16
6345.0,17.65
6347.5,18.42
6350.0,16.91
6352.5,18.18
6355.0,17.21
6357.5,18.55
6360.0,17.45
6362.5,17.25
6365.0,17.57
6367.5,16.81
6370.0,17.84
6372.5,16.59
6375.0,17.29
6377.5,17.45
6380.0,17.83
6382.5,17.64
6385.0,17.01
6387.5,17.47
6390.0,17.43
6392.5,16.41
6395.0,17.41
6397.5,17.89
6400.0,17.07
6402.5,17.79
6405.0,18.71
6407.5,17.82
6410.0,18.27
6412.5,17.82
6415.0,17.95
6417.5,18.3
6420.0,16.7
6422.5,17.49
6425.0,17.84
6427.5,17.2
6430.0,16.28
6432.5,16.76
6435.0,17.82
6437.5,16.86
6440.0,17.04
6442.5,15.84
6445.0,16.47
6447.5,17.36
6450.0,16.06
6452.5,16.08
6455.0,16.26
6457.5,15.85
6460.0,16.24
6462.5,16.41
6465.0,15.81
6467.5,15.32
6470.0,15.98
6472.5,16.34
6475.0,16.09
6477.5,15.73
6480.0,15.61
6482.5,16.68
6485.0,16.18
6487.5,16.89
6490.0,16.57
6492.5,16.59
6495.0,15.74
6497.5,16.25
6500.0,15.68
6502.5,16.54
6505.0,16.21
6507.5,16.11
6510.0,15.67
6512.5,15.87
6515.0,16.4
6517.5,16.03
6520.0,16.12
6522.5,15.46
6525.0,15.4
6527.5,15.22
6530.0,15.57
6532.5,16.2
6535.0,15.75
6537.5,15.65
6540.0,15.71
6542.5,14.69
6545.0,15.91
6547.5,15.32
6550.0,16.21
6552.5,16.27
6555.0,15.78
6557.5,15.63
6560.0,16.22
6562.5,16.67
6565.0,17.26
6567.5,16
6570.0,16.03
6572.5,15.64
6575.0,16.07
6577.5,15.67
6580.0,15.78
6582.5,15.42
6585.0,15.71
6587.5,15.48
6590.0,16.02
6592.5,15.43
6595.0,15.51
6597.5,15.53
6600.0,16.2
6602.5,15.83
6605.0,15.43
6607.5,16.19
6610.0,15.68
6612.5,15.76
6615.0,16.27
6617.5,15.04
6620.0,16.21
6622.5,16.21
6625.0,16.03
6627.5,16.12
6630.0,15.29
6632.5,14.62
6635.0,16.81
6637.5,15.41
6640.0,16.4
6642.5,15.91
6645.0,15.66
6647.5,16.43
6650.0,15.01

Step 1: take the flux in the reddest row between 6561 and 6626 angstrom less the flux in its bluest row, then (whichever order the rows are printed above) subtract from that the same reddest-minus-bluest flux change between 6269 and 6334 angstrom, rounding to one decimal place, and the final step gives 1.1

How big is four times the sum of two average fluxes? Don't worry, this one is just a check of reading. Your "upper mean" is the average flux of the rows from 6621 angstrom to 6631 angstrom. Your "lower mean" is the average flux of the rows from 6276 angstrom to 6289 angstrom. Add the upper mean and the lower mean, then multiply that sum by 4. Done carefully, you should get 140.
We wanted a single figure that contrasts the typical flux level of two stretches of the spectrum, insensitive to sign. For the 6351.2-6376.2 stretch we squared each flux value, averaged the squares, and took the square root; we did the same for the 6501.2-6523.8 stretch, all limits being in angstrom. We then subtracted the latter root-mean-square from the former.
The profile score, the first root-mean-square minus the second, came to 1.4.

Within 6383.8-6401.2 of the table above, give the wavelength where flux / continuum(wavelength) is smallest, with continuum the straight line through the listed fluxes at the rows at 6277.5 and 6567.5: 6392.5 angstrom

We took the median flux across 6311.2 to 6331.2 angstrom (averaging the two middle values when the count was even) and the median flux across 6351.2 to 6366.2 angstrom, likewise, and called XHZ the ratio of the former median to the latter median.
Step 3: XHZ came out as 1.02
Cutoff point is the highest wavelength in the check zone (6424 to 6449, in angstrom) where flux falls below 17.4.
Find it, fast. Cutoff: 6447.5 angstrom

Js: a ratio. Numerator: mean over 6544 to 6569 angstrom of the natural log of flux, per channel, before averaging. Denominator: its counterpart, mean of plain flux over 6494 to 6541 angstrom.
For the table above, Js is 0.175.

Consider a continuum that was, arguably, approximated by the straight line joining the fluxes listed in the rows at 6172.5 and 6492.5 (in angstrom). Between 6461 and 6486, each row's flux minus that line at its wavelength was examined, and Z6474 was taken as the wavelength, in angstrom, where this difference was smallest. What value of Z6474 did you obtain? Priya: 6467.5 angstrom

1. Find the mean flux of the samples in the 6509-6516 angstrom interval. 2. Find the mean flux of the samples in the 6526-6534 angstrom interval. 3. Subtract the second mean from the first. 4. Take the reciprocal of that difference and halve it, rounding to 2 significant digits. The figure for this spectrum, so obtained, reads 1.6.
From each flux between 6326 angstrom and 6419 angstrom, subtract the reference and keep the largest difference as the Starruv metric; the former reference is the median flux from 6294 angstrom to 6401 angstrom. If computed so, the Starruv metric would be 1.1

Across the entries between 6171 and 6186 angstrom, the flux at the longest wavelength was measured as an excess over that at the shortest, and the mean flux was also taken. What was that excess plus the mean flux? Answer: 19.2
